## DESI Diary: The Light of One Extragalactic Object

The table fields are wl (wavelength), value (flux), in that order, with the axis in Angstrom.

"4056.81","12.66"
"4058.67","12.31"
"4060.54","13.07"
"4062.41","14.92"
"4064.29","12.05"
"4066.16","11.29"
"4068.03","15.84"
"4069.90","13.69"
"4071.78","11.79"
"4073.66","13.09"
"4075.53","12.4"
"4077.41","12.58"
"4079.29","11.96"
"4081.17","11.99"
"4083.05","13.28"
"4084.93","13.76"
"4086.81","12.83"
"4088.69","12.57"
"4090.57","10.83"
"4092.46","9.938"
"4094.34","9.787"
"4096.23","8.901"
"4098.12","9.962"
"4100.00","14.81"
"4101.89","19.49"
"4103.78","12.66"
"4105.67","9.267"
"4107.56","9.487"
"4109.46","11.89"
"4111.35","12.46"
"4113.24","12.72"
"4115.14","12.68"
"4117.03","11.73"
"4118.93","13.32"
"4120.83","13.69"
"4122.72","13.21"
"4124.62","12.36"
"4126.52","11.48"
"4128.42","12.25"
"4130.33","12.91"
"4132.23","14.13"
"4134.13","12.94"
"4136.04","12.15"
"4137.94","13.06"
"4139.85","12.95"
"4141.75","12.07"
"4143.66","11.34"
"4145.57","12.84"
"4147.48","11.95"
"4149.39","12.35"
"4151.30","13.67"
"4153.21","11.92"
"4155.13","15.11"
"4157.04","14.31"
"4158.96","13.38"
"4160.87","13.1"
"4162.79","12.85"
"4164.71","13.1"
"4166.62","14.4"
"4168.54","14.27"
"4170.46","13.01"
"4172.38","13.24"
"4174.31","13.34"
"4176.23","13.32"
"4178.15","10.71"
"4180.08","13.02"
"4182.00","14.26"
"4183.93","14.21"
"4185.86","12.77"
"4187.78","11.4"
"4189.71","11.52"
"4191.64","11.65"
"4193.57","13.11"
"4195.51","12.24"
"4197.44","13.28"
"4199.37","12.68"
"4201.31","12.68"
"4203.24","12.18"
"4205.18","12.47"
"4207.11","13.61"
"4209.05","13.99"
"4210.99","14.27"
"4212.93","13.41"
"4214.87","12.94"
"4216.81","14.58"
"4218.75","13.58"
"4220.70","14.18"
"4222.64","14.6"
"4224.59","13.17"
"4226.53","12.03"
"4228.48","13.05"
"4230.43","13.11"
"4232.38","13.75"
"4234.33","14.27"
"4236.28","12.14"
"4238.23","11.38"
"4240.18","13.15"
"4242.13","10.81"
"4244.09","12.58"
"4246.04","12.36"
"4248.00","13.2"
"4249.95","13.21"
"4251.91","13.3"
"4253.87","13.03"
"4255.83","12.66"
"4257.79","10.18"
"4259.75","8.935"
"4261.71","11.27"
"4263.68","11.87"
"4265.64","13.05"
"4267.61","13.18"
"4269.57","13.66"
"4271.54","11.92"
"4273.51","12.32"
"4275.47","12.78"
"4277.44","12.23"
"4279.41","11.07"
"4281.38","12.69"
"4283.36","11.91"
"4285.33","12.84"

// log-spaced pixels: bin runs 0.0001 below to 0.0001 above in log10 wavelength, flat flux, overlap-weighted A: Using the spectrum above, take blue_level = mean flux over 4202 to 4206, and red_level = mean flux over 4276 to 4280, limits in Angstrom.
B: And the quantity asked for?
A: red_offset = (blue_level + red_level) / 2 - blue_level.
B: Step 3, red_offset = -0.3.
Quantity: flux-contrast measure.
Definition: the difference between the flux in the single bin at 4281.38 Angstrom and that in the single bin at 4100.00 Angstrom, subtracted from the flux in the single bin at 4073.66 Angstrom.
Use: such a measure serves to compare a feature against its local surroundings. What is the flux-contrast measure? 15.2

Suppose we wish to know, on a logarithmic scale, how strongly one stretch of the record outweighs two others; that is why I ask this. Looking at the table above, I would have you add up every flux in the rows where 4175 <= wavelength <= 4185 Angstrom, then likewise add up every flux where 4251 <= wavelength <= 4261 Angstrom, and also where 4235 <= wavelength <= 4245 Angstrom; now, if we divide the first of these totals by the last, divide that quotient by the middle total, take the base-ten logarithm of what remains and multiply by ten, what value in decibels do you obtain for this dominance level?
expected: -17.3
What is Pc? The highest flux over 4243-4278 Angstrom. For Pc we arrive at 13.66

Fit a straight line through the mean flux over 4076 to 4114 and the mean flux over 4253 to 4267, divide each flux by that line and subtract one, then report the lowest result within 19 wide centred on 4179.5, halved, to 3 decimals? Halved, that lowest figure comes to -0.047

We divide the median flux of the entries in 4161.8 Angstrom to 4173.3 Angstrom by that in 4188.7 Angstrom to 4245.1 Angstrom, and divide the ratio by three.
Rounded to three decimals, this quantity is 0.335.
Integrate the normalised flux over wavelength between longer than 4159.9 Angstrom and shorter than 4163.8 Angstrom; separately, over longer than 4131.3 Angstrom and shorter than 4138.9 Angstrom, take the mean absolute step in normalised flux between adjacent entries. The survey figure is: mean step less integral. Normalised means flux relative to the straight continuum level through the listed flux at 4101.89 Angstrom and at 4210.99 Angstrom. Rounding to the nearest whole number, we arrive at -3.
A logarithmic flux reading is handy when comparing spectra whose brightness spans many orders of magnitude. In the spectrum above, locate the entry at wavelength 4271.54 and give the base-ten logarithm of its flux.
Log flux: 1.08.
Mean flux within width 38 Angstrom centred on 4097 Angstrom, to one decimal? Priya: 12.1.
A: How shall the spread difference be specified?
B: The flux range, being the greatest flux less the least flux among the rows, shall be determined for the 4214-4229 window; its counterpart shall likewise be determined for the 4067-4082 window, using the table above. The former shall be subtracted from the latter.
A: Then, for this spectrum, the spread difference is 1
